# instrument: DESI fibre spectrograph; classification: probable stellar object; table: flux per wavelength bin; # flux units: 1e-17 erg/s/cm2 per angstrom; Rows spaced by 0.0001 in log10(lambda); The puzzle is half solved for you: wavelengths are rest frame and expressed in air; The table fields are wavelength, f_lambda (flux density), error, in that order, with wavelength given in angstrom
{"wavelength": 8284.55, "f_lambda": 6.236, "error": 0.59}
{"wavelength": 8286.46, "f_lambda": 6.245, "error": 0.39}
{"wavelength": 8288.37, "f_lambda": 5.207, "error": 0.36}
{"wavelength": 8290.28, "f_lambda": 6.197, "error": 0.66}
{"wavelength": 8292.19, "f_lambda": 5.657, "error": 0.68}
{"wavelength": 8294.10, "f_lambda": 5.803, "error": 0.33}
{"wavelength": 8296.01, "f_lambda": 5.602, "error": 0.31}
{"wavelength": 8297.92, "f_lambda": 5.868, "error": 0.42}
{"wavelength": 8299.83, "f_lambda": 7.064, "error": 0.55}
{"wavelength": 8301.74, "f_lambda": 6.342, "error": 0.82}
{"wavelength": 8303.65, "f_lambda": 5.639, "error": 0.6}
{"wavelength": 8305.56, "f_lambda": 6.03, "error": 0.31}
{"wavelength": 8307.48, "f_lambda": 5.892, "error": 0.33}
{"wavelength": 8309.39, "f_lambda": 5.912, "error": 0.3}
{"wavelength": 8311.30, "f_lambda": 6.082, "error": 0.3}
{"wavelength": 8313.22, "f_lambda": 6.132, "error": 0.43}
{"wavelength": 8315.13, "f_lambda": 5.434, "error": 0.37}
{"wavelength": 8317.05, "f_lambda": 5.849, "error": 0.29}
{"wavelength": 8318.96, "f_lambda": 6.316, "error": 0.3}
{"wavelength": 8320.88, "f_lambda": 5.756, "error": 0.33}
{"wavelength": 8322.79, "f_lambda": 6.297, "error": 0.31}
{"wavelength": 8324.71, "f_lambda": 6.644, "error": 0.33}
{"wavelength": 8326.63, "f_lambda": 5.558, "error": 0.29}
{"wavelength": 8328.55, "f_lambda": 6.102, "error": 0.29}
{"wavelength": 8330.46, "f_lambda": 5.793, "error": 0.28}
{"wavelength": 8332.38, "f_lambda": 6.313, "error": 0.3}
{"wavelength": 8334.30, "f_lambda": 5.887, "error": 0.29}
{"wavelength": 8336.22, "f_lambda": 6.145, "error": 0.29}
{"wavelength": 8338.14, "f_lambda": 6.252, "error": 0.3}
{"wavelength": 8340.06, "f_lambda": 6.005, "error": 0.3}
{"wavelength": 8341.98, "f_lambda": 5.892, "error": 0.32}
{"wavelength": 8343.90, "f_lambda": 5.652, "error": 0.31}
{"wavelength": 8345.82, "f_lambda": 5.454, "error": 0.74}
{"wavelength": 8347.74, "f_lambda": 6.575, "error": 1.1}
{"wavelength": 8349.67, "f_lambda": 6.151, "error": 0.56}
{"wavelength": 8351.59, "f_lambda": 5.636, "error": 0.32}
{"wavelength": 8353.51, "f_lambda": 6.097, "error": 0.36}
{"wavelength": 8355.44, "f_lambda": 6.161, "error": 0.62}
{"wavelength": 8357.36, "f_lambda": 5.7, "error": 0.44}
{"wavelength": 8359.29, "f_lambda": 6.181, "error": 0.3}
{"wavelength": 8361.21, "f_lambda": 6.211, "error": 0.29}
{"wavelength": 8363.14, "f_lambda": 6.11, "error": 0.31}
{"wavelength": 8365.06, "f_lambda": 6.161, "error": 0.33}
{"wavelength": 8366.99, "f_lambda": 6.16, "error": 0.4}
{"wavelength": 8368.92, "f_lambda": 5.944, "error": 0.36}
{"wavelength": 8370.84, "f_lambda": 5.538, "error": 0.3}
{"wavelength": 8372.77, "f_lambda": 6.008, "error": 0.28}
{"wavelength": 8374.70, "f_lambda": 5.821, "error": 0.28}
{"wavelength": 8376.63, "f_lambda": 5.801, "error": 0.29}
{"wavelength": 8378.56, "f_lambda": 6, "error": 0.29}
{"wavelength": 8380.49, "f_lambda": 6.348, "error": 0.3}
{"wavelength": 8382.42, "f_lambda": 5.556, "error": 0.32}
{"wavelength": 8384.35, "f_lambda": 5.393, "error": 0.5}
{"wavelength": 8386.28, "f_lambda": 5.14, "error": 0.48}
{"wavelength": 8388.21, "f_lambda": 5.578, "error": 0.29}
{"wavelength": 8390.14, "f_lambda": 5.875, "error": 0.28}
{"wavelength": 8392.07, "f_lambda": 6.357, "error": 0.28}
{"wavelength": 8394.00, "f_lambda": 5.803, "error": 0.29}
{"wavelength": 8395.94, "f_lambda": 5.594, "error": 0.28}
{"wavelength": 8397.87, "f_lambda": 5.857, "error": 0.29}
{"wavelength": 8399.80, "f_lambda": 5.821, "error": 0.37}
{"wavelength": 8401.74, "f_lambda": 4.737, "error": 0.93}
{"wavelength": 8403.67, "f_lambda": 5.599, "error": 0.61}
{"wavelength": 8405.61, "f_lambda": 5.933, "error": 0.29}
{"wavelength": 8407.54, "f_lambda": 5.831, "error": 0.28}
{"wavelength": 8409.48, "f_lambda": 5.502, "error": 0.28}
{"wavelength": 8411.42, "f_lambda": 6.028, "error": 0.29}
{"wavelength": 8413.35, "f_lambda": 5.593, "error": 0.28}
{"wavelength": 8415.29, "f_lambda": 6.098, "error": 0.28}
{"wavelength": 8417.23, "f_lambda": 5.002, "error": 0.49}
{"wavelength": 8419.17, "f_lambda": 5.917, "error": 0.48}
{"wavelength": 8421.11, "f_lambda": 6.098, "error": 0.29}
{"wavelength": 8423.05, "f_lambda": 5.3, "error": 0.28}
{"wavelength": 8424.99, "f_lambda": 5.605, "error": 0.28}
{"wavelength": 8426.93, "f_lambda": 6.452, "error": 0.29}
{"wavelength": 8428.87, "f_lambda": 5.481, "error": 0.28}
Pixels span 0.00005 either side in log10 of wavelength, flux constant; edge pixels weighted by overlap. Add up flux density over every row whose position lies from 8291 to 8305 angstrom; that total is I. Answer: 42.0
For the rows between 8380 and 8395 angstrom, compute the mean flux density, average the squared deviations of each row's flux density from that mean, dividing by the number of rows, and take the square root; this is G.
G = 0.40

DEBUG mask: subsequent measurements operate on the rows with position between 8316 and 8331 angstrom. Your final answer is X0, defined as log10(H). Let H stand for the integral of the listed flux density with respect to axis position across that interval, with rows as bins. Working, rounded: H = 91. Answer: 1.96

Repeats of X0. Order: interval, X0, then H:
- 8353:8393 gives 2.37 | 236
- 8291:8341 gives 2.48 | 301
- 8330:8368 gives 2.36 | 229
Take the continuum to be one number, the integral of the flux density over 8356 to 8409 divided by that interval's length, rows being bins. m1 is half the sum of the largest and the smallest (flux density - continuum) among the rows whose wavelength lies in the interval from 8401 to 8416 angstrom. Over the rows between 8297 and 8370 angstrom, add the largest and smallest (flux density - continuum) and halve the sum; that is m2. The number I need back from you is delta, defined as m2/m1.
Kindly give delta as -1.1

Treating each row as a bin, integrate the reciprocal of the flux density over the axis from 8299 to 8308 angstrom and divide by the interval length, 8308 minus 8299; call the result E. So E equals 0.162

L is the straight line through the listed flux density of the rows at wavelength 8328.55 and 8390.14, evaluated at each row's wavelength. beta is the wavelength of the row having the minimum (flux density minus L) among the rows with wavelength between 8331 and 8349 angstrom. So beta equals 8345.82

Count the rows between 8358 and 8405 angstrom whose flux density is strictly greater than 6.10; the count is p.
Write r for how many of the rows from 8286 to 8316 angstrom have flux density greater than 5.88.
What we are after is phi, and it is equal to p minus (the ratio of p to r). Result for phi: 6.2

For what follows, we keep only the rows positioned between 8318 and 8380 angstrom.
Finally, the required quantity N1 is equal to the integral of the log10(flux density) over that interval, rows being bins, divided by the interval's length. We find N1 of 0.779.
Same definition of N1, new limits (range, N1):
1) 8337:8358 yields 0.775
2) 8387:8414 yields 0.757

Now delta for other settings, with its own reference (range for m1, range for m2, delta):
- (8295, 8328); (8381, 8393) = -0.2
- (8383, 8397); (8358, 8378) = -0.8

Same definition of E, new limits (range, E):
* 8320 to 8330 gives 0.166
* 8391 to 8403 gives 0.177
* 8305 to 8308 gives 0.167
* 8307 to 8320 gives 0.169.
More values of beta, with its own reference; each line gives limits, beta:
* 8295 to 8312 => 8296.01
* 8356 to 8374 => 8370.84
